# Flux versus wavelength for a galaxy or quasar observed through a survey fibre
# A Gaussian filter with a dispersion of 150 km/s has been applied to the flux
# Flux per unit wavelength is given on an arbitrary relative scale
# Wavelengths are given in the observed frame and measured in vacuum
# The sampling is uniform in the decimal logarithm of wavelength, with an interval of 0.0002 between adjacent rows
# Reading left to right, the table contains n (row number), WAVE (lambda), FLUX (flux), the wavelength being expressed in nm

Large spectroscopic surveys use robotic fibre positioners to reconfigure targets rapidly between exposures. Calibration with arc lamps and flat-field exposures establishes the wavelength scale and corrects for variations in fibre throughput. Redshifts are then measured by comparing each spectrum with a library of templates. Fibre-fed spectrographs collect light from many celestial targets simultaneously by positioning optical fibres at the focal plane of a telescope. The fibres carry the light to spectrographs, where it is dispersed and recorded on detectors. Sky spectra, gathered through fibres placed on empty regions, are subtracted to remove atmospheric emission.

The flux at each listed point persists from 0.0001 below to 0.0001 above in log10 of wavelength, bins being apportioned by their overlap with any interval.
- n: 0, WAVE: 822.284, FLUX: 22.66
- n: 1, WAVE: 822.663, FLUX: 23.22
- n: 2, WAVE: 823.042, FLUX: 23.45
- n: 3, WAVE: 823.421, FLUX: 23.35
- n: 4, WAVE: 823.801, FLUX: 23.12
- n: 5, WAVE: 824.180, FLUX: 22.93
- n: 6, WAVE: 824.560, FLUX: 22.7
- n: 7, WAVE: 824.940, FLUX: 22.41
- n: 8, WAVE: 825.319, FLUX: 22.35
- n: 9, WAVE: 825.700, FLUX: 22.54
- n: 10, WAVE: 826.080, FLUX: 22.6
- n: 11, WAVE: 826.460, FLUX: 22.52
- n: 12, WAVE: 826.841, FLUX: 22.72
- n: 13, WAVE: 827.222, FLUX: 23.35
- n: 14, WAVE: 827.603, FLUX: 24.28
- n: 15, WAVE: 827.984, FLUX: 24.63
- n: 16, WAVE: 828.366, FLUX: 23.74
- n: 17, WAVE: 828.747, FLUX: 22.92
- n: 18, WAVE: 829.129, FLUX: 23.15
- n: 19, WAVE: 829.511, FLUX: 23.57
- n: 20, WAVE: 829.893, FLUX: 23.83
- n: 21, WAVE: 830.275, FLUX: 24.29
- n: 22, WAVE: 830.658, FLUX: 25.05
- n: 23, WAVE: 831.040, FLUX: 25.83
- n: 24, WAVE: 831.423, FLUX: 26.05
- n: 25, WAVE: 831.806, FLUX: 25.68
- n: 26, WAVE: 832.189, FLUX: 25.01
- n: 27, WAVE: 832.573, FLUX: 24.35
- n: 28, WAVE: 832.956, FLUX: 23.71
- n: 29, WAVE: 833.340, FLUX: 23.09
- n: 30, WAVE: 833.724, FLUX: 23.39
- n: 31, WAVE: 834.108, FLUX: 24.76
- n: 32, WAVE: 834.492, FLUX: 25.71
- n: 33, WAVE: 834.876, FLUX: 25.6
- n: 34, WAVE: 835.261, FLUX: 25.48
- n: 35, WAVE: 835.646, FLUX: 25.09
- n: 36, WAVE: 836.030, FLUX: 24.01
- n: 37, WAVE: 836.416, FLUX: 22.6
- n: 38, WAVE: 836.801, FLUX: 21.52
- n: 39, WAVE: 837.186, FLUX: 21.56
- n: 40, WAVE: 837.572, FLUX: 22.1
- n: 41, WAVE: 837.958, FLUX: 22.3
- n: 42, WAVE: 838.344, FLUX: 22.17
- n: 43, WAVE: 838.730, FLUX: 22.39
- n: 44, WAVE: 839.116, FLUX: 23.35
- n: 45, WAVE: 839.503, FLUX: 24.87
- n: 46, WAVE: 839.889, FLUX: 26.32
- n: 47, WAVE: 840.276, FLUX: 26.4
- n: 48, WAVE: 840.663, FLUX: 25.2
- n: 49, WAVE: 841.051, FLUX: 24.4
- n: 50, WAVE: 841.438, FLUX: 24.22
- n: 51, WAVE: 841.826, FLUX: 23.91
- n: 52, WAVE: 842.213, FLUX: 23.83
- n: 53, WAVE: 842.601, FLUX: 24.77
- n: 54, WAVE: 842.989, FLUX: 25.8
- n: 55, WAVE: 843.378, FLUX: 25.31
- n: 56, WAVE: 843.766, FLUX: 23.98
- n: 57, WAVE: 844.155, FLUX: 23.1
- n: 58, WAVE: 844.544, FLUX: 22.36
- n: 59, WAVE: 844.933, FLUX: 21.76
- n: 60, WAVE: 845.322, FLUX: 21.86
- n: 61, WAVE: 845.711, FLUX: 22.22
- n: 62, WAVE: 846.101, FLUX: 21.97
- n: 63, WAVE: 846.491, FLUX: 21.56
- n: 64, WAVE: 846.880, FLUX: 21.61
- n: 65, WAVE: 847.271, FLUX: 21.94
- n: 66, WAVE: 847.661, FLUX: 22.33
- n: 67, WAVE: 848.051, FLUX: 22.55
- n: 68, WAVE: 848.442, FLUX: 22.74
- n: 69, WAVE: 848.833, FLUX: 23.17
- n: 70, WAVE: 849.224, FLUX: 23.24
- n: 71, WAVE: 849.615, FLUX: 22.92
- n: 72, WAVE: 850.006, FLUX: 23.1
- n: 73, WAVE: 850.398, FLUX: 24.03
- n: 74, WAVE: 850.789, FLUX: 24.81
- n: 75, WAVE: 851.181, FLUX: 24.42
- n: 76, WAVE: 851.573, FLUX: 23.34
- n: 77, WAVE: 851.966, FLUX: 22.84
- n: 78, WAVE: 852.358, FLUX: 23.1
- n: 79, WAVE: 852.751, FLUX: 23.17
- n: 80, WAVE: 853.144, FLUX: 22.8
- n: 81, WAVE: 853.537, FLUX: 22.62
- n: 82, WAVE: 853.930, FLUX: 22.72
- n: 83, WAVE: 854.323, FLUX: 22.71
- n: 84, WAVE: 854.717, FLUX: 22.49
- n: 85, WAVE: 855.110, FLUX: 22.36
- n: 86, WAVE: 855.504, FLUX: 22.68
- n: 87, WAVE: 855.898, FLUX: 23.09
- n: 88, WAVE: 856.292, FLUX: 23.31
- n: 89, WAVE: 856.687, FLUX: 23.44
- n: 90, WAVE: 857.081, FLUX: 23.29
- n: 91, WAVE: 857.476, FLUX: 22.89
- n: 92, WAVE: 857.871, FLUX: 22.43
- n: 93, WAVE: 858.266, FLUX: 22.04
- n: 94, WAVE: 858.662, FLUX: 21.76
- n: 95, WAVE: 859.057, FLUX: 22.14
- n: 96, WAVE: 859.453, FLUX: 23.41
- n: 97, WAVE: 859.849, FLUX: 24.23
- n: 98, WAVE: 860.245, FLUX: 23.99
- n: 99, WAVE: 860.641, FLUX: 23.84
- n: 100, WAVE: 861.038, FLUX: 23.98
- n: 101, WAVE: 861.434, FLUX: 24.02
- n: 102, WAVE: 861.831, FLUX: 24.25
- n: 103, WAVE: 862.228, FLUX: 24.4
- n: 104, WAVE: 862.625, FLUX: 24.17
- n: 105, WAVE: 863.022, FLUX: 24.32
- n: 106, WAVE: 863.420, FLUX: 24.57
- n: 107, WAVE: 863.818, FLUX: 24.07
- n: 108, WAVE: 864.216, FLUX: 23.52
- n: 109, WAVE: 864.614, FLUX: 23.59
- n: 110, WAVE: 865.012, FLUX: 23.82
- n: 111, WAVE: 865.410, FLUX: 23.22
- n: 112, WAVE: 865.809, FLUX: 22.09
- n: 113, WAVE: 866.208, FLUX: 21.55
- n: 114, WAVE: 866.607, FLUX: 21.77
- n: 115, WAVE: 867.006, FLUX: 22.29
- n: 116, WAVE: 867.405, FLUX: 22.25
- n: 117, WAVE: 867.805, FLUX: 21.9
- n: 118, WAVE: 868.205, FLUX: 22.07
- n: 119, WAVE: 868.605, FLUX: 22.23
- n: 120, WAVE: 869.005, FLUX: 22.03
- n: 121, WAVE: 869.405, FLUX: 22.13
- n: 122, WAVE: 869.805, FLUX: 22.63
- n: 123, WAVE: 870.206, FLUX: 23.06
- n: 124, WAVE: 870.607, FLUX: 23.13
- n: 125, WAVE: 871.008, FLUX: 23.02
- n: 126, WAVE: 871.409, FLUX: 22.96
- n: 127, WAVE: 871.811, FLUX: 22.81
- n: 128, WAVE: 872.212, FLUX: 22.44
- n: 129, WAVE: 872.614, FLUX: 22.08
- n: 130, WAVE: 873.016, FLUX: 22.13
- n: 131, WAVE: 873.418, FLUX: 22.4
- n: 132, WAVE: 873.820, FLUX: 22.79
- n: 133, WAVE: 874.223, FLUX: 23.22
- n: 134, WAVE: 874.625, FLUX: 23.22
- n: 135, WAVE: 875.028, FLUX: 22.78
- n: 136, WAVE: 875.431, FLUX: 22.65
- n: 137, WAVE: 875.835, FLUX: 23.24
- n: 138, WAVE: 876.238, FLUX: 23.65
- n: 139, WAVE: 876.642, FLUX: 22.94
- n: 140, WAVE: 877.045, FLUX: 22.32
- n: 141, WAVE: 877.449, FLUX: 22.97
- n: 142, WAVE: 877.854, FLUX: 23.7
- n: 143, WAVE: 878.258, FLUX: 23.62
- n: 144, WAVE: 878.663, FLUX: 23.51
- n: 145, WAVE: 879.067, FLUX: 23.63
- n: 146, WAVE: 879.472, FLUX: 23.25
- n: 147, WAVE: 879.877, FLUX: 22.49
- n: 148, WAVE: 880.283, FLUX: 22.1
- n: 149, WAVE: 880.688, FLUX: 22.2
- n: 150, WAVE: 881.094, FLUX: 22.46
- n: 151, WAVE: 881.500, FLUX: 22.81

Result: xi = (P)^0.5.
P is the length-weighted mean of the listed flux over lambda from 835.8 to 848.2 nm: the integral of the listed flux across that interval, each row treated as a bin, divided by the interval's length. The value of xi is 4.82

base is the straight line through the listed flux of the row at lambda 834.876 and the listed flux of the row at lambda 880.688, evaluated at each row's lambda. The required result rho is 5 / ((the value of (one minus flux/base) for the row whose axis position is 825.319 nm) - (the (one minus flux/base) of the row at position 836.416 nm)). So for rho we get 134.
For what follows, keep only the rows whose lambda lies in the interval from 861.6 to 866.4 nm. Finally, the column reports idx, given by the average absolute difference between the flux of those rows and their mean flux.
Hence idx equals 0.70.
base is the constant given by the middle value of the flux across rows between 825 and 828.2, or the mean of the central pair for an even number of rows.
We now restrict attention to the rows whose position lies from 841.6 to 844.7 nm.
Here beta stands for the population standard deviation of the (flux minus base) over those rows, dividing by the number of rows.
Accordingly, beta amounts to 1.06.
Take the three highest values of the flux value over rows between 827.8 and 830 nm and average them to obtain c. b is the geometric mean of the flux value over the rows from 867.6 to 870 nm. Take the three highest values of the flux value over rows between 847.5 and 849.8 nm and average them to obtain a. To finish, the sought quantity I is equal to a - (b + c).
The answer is -23.1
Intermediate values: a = 23.1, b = 22.2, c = 24.1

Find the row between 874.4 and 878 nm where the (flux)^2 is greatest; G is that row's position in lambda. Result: 877.854 nm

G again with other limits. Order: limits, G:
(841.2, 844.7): 842.989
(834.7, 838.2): 834.876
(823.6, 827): 823.801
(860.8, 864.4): 863.420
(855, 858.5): 856.687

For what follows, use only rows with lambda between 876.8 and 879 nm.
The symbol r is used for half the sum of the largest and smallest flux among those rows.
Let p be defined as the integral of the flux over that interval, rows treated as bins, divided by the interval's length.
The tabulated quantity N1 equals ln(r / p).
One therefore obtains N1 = -0.010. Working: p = 23.2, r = 23.0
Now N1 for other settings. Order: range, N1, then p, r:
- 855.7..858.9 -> -0.008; 22.8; 22.6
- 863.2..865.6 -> 0.004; 23.8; 23.9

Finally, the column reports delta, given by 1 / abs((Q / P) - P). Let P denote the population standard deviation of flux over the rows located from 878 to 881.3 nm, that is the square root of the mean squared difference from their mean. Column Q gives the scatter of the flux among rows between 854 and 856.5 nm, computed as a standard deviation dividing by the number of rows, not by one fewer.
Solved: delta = 12.3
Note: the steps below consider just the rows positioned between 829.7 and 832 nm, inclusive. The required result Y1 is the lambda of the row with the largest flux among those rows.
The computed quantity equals 831.423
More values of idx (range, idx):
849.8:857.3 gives 0.46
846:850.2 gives 0.53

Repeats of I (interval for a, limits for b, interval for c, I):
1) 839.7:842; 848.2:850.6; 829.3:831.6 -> -22.9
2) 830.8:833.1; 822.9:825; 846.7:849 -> -20.0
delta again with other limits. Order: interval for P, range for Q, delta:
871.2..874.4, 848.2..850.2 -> 10.1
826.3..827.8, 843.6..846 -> 2.3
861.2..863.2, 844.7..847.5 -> 0.7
